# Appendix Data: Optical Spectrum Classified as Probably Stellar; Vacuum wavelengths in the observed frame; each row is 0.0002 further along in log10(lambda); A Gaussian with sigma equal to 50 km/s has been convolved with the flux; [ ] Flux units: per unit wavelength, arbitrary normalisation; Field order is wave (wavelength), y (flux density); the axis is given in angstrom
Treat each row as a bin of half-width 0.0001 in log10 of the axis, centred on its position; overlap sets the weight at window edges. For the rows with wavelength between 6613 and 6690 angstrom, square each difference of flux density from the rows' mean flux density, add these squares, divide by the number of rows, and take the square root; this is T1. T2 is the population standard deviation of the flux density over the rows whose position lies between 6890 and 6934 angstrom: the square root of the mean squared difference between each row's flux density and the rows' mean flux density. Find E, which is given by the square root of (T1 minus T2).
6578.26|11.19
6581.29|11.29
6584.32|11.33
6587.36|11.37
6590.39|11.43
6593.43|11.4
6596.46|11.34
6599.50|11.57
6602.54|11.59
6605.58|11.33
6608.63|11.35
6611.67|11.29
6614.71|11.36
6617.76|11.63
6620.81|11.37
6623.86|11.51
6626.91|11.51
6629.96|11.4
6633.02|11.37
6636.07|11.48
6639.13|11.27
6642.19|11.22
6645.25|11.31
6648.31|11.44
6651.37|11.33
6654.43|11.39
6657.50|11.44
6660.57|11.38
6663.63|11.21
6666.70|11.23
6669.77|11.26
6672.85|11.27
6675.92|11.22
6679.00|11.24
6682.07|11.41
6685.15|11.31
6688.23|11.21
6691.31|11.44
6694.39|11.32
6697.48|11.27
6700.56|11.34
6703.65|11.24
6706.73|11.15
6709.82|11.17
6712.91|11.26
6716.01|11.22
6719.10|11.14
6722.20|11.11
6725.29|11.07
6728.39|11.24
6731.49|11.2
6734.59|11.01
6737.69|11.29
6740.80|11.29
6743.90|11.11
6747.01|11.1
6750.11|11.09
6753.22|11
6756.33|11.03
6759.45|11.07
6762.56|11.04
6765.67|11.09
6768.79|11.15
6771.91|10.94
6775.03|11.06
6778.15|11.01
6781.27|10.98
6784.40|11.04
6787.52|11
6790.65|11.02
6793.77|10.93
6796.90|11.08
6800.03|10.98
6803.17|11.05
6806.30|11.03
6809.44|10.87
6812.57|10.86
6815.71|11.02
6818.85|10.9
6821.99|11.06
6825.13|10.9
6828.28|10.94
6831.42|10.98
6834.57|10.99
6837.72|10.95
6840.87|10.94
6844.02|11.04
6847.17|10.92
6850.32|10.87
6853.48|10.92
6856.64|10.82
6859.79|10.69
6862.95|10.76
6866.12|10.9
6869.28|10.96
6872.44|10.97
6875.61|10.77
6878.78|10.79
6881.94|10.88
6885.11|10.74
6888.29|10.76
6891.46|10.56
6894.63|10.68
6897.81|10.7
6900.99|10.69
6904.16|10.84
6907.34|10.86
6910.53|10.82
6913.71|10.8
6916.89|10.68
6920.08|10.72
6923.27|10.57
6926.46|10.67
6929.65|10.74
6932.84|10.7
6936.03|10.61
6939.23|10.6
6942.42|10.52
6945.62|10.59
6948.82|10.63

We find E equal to 0.15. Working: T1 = 0.109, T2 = 0.09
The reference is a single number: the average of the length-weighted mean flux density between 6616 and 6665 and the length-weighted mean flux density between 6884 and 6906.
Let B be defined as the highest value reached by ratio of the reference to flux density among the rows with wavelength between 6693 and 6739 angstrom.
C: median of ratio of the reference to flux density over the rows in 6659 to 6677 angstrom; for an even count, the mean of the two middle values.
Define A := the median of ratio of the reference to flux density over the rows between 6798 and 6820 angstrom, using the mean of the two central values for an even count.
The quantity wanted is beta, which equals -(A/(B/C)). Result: -0.99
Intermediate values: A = 1.01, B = 1.00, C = 0.98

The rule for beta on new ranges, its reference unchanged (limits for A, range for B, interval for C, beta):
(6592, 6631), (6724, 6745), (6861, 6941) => -0.99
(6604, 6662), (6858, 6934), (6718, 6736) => -0.92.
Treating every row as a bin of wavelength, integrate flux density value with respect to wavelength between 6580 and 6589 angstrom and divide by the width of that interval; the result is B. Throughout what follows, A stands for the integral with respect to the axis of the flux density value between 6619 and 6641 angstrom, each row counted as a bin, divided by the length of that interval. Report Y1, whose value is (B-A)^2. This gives 0.01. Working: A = 11.4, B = 11.3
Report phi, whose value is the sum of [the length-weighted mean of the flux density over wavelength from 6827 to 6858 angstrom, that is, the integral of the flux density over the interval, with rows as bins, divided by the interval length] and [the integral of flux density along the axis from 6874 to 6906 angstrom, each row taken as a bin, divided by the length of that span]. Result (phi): 21.7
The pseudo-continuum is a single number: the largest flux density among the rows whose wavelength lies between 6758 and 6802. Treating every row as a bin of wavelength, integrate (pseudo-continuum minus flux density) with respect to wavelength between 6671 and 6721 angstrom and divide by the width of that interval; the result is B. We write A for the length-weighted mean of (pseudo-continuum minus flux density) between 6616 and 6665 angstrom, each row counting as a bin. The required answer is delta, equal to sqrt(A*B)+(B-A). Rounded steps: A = -0.24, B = -0.11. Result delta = 0.29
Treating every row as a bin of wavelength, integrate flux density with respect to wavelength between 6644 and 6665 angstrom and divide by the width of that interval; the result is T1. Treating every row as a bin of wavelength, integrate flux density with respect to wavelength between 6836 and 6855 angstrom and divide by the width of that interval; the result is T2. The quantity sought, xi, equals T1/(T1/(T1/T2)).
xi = 1.04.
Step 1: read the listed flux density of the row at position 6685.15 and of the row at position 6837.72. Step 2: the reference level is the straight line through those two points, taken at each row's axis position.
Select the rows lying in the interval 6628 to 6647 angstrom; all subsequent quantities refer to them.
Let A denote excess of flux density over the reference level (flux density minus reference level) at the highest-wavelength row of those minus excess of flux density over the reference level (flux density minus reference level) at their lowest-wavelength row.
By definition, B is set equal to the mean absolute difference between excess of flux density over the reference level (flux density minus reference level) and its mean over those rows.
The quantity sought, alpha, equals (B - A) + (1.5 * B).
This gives 0.21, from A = -0.05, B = 0.064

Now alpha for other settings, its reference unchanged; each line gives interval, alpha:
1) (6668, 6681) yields 0.03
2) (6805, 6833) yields 0.16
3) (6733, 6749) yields 0.13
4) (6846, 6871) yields 0.09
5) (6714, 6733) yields 0.13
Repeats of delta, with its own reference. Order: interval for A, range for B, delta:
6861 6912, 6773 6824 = 0.04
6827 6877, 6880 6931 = 0.49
